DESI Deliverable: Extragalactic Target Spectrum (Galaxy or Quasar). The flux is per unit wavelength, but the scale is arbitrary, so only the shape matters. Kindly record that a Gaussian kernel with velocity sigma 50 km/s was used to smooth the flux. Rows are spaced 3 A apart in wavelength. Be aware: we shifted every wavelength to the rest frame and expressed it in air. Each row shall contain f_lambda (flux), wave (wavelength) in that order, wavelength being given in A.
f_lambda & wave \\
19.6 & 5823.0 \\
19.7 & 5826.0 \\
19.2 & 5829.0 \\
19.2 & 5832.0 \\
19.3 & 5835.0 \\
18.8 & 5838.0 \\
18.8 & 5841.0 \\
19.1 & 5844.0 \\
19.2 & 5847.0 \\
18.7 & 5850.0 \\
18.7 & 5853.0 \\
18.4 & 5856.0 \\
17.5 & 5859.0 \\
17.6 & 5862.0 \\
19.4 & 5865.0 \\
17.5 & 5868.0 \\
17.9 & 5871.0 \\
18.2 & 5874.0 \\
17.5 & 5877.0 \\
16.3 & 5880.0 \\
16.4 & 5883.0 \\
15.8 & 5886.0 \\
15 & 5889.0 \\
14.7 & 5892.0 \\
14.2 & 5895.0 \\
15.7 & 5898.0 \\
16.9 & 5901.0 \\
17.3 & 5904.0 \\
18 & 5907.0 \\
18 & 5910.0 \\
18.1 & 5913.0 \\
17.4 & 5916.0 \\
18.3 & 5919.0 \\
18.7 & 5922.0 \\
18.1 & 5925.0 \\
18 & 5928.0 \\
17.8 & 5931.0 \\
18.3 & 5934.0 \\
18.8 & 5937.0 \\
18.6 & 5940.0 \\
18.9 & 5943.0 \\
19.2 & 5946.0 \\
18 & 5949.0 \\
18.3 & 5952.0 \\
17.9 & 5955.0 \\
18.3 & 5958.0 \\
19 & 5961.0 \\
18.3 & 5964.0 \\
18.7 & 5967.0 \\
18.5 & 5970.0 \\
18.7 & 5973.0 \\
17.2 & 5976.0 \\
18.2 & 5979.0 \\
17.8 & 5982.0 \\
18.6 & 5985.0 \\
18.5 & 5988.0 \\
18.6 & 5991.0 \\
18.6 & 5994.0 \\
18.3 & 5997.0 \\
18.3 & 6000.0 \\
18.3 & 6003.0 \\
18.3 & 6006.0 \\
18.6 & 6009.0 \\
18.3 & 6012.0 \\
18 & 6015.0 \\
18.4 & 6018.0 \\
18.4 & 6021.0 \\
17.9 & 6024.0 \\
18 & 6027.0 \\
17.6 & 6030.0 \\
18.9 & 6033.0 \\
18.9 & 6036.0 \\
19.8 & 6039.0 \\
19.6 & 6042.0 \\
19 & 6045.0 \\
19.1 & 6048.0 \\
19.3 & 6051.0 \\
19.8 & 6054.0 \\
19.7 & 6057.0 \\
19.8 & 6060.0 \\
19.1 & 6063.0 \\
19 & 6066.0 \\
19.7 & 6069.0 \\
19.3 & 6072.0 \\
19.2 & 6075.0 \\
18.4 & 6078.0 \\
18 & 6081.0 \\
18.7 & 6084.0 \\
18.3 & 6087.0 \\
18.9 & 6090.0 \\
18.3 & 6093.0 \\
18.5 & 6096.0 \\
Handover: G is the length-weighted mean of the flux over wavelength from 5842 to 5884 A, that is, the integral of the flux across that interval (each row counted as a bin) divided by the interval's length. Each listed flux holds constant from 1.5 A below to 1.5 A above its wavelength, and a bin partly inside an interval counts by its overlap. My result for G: 18.1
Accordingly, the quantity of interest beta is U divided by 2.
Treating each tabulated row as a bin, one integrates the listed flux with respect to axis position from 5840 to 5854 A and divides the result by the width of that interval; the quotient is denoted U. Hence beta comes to 9.5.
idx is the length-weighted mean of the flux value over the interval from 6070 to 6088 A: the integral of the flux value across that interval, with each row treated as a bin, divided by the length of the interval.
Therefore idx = 18.7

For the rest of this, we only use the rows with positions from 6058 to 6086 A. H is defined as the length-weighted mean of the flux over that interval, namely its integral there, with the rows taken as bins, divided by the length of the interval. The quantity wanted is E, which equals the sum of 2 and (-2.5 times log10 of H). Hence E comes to -1.20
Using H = 19.0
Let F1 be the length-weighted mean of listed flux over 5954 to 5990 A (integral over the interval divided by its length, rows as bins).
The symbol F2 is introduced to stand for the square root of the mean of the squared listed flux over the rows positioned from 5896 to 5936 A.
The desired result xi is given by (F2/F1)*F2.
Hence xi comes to 17.2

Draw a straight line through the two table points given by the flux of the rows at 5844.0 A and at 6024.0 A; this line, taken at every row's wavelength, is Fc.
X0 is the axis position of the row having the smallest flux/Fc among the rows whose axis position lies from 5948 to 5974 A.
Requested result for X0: 5955.0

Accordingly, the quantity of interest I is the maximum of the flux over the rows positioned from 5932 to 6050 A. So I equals 19.8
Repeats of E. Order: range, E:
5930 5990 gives -1.16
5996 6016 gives -1.16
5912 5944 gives -1.15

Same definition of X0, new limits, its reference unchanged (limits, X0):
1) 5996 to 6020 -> 6015.0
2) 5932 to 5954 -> 5949.0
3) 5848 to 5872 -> 5859.0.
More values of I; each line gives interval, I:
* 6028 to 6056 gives 19.8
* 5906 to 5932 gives 18.7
